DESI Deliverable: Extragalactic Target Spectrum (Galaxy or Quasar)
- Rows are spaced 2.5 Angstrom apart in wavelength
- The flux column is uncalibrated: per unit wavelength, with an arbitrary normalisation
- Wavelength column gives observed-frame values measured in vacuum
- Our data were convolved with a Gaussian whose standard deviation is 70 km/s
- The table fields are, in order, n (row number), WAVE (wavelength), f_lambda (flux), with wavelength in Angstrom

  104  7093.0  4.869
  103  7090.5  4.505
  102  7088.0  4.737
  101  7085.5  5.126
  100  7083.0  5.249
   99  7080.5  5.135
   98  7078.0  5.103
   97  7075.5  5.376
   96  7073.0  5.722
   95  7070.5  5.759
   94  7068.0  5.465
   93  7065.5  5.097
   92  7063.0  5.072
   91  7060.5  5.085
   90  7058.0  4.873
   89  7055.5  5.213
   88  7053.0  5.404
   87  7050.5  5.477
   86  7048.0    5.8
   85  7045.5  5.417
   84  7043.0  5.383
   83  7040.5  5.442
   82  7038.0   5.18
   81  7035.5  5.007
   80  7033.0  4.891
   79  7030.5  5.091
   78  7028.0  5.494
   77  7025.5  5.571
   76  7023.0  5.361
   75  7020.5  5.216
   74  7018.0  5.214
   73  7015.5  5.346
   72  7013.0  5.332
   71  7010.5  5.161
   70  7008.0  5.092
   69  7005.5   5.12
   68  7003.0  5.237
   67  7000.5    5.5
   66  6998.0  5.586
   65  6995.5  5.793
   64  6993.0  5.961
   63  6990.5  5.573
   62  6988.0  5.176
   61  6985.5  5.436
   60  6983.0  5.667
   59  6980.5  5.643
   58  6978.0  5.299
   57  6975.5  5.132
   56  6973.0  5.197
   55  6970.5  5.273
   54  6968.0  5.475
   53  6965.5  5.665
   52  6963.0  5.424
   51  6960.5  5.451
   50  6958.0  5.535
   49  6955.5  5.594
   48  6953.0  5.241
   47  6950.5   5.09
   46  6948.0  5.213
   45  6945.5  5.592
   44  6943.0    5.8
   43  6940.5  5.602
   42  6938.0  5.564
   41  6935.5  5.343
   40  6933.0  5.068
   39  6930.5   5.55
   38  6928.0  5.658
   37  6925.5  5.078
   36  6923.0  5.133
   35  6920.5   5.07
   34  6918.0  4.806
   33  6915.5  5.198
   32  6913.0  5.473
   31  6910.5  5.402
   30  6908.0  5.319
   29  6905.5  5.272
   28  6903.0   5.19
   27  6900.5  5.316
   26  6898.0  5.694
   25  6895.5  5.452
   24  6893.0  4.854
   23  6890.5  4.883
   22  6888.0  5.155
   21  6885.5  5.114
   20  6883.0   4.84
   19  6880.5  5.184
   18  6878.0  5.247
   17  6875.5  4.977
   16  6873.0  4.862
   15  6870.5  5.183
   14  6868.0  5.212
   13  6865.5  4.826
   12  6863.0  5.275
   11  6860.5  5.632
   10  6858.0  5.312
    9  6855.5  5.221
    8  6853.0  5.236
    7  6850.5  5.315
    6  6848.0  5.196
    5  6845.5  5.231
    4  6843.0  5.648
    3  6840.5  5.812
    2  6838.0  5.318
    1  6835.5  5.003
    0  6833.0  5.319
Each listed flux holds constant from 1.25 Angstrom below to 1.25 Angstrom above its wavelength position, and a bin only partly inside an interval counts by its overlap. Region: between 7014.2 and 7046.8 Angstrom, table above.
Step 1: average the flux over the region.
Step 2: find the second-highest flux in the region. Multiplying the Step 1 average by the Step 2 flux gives 29.0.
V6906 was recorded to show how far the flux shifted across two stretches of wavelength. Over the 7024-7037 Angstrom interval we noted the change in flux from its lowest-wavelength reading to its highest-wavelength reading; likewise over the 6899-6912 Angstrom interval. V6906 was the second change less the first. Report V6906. 0.65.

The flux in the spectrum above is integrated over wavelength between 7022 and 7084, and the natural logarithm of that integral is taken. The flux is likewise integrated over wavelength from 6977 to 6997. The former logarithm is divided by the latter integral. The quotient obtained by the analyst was 0.052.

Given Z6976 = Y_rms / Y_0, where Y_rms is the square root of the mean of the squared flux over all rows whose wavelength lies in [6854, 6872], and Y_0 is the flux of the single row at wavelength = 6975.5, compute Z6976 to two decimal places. 1.02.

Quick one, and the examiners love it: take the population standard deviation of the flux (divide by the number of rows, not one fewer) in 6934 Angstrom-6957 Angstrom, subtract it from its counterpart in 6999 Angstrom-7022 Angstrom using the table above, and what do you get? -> -0.10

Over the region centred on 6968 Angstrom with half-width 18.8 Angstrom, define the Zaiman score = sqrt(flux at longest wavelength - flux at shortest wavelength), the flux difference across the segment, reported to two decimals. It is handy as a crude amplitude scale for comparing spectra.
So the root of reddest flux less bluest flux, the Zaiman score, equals 0.59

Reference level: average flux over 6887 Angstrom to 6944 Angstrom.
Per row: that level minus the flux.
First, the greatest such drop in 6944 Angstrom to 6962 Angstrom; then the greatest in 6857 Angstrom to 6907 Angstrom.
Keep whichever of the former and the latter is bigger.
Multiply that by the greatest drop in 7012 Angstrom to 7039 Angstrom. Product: 0.19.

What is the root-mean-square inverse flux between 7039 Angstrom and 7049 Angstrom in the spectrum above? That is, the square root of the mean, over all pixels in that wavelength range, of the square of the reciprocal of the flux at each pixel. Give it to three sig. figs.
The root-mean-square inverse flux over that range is 0.182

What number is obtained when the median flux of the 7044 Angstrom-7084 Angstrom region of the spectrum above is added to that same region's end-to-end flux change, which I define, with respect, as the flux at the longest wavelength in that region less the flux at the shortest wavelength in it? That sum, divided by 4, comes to 1.29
